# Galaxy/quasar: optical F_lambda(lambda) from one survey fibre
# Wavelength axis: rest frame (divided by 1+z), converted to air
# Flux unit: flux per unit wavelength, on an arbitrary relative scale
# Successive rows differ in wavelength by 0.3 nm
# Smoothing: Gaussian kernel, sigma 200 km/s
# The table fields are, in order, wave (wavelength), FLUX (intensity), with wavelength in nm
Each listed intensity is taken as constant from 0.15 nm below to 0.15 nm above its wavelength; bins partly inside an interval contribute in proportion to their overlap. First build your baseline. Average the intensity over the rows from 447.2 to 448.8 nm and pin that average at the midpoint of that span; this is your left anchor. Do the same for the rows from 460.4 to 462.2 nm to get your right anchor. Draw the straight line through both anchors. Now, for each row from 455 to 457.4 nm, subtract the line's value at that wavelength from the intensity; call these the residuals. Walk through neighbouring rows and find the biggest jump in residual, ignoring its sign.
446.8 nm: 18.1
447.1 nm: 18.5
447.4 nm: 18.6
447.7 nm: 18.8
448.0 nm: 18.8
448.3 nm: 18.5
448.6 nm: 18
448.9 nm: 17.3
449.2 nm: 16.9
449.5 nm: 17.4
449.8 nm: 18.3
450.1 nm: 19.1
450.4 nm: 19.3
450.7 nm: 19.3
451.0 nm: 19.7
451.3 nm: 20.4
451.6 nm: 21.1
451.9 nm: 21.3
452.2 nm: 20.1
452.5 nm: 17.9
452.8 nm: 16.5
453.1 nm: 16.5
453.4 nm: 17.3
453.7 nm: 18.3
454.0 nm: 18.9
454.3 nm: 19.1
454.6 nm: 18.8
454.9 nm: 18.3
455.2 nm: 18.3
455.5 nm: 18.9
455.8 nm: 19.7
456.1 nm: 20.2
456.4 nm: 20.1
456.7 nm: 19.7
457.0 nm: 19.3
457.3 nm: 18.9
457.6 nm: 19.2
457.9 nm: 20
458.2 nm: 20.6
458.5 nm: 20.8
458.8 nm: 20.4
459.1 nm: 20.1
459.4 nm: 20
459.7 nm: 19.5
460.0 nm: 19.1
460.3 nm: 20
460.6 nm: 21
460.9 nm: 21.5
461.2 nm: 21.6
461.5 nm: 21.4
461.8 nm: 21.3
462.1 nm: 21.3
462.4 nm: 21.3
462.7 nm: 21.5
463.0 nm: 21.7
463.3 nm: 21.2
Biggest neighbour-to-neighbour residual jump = 0.74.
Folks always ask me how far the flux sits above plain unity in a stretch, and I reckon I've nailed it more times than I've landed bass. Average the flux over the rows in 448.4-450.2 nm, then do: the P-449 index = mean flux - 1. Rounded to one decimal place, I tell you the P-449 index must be 16.8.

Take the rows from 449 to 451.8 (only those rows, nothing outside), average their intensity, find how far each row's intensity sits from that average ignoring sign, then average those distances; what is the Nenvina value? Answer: 1.0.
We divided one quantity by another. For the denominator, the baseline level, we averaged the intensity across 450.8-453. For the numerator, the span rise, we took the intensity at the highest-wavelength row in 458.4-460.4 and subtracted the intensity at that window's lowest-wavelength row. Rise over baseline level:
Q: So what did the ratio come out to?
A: -0.041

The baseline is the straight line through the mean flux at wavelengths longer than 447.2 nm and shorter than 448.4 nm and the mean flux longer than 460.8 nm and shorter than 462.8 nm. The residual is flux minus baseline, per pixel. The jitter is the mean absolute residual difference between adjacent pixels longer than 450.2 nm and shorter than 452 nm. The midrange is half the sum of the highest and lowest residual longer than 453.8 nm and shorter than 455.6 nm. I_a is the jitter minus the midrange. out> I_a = 1.7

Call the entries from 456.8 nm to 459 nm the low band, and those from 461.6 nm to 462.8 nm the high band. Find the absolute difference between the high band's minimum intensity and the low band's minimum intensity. 2.40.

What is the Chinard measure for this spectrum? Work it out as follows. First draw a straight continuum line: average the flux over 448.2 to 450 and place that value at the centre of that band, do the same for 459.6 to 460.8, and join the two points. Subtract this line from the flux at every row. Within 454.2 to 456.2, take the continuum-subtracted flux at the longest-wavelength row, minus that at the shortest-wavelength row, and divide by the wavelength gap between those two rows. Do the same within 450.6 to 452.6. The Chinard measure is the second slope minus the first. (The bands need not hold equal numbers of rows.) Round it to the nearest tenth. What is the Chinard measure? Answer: -1.4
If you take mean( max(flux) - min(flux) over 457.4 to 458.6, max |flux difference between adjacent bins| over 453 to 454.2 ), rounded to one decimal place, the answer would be 1.3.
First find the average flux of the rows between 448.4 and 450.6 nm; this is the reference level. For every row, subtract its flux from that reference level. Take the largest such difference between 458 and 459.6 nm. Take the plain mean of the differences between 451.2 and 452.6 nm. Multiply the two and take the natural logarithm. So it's 1.4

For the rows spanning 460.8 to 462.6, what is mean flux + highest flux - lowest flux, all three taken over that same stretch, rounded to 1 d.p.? 21.7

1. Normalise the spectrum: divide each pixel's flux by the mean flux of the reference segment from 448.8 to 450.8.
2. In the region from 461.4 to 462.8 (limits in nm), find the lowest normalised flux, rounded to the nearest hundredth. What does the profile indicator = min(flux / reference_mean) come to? 1.17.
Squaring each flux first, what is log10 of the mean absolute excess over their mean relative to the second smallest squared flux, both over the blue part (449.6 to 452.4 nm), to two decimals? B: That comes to -1.07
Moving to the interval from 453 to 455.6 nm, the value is -1.14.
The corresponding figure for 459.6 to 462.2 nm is -1.06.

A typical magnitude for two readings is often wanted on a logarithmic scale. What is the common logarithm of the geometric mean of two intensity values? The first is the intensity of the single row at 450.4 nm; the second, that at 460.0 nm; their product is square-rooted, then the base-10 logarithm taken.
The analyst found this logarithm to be 1.28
